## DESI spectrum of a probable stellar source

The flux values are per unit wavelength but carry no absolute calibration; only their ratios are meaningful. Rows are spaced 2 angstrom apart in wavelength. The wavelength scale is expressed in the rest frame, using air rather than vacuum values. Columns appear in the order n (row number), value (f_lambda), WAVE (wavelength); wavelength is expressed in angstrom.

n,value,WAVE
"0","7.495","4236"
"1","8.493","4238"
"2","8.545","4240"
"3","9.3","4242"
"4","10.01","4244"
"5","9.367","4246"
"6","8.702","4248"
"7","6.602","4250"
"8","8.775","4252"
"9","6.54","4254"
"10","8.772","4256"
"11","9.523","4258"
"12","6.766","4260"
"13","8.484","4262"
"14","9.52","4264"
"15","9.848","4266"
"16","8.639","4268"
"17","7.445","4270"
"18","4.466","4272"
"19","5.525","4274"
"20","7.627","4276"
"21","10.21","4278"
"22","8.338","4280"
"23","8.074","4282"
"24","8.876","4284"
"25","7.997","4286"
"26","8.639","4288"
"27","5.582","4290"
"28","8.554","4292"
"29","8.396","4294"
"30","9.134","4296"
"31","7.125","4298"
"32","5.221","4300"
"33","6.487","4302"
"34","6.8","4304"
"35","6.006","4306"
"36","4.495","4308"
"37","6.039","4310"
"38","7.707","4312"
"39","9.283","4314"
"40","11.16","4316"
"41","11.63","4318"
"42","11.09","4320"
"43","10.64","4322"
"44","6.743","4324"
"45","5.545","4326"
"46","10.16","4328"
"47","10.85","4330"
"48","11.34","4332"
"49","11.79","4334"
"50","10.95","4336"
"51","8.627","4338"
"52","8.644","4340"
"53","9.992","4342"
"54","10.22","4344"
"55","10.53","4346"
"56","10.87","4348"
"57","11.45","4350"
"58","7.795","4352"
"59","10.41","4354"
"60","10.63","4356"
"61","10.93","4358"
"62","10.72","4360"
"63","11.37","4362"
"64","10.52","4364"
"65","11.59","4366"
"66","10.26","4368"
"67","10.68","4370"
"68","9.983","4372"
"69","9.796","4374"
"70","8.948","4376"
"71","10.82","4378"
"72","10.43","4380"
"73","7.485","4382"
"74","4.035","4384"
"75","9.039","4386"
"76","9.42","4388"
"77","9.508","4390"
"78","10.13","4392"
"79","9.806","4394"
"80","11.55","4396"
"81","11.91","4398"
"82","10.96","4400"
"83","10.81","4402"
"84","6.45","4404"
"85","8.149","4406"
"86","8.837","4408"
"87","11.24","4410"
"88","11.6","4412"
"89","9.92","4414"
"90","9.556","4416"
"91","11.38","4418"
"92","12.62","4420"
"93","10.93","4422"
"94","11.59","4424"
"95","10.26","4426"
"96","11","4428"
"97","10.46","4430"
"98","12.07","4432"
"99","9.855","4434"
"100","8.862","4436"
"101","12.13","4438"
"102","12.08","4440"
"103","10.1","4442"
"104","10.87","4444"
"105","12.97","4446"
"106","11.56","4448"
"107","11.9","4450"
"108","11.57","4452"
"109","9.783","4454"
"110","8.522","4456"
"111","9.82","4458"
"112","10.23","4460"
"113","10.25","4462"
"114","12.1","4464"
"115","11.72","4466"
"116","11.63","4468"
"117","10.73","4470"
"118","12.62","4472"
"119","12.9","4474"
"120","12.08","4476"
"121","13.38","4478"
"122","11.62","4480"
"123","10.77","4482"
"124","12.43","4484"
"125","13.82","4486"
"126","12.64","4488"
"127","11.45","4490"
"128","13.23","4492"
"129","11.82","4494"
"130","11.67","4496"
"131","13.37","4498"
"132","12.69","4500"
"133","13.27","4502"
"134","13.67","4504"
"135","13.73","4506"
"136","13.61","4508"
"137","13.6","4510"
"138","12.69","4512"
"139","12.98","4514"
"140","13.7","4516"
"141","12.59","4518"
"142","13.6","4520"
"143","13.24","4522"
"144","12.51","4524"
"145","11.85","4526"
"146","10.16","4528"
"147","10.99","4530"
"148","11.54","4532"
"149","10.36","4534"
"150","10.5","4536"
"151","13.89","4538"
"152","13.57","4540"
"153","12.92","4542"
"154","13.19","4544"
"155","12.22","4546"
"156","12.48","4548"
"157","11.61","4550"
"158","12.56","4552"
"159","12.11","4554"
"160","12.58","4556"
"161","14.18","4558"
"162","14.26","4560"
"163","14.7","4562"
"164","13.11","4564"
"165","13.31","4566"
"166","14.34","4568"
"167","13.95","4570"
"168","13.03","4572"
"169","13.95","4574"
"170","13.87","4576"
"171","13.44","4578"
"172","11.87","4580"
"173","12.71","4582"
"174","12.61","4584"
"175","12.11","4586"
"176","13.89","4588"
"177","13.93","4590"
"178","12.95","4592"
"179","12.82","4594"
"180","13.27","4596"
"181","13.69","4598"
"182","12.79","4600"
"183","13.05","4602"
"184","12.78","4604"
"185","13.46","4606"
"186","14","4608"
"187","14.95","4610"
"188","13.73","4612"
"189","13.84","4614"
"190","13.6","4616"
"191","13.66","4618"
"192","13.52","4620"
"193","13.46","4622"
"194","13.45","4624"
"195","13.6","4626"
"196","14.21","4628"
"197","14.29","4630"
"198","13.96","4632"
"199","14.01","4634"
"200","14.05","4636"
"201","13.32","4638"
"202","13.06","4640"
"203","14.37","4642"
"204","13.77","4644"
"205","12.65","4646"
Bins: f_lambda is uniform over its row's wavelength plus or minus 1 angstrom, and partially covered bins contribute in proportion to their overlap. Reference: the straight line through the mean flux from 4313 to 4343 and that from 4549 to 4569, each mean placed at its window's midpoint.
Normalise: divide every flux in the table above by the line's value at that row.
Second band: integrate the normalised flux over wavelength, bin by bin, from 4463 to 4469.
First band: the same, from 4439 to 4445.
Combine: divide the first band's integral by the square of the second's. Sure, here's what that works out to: 0.161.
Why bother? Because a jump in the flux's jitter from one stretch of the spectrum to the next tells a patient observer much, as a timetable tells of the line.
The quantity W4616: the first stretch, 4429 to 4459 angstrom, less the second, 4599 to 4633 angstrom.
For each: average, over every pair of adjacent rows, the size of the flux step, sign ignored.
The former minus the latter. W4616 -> 1.0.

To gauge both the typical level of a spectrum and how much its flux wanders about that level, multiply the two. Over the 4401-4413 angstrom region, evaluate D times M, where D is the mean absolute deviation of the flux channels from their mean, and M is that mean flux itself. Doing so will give 16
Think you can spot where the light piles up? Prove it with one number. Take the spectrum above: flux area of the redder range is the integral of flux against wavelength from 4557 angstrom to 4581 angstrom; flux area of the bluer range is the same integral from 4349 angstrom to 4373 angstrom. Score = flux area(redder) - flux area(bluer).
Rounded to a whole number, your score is 75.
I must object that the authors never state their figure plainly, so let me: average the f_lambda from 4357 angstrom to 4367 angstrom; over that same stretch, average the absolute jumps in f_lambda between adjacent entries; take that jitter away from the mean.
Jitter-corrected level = 10.3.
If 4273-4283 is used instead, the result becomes 6.2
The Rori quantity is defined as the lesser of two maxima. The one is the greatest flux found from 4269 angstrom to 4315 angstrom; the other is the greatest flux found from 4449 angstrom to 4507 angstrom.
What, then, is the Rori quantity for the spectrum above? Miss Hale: 10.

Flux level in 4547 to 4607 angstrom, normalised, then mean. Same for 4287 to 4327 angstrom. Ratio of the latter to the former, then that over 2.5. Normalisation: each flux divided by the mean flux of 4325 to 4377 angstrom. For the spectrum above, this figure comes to 0.237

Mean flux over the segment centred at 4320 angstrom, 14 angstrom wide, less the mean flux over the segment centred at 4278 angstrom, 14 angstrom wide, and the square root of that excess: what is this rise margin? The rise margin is 1.36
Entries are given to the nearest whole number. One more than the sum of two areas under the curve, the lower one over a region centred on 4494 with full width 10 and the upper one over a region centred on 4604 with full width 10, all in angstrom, 256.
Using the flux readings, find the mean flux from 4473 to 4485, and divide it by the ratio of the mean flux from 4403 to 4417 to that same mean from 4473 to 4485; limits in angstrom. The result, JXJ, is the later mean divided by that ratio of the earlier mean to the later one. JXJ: 16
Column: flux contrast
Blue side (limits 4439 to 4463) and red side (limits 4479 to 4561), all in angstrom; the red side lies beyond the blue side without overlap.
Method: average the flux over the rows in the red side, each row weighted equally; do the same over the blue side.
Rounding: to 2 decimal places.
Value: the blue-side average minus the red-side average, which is -1.77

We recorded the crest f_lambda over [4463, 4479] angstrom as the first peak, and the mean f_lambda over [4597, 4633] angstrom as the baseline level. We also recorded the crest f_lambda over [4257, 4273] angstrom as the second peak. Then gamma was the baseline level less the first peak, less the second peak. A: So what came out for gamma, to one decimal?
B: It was -9.6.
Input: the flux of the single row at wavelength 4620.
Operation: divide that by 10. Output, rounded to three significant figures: 1.35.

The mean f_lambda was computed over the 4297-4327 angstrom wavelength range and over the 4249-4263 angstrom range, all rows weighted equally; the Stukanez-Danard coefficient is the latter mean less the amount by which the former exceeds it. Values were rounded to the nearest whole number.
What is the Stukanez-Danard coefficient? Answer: 8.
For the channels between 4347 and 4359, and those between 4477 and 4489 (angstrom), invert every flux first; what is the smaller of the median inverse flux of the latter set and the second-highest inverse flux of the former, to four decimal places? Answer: 0.0798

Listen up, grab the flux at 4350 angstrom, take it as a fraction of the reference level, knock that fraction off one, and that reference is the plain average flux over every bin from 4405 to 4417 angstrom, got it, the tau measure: -0.16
